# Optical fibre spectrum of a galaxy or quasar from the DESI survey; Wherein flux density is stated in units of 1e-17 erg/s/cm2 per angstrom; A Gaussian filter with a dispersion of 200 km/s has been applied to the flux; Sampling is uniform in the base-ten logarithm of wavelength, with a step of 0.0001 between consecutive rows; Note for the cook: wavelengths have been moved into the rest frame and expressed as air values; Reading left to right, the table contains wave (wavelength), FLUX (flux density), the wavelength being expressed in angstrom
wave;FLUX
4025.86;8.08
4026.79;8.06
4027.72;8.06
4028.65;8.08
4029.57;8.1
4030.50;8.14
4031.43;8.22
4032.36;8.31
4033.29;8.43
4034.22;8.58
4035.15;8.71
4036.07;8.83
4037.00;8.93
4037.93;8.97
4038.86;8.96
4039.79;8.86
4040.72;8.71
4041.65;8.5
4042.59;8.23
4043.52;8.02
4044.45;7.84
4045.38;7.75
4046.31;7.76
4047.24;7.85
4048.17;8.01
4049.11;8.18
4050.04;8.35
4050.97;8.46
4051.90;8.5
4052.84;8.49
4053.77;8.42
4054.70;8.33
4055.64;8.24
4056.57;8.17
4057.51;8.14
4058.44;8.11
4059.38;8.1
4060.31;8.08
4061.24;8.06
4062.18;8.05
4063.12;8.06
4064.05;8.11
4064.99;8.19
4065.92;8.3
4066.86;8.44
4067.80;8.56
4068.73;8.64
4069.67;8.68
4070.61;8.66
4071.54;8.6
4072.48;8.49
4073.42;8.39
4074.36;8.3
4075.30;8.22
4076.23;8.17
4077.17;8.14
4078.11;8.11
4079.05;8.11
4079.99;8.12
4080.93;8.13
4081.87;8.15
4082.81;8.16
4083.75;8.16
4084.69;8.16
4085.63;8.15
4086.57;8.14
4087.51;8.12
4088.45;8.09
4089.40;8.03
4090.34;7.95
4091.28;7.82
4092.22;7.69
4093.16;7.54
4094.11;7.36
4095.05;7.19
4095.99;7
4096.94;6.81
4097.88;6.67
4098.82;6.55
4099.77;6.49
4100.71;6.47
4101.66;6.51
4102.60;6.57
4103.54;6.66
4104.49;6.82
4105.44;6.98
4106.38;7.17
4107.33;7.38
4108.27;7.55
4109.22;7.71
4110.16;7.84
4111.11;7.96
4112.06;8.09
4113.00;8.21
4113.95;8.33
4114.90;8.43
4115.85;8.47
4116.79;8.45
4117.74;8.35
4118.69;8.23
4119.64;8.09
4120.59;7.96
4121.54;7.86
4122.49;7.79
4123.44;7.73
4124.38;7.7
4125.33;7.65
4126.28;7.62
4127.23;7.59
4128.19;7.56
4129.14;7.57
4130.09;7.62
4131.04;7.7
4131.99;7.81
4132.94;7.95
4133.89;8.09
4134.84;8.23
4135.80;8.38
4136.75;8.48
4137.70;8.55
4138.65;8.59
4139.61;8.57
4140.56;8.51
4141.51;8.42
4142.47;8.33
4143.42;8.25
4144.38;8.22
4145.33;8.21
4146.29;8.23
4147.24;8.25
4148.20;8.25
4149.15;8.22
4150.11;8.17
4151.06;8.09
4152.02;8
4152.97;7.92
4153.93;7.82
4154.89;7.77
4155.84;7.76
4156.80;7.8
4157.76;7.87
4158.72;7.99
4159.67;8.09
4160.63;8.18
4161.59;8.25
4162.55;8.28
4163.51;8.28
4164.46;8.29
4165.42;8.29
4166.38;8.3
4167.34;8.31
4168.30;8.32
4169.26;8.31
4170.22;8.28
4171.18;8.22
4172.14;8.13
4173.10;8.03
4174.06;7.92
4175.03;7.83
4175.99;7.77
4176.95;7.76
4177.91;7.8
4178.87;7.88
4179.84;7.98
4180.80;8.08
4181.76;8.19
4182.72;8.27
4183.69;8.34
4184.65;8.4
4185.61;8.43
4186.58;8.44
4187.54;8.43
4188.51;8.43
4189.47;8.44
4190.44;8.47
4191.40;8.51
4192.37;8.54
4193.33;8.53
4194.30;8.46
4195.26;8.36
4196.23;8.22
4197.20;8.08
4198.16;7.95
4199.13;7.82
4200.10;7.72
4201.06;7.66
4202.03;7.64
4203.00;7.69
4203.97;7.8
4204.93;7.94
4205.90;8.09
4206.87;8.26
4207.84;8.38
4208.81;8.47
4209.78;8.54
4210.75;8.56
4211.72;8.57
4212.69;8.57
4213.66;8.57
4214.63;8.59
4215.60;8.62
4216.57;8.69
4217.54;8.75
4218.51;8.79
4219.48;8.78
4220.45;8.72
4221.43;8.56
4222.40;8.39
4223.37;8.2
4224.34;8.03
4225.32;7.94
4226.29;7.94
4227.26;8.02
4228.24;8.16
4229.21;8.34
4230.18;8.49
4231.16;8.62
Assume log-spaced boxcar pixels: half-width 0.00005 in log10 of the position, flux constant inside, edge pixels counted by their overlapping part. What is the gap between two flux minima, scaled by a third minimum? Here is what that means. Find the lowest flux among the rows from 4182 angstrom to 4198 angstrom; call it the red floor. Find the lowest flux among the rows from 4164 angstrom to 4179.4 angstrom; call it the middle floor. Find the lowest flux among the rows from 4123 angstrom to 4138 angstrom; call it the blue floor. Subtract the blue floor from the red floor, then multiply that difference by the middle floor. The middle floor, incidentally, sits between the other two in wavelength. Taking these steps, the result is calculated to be 4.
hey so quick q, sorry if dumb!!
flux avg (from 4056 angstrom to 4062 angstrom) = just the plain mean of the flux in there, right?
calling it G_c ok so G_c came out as 8.11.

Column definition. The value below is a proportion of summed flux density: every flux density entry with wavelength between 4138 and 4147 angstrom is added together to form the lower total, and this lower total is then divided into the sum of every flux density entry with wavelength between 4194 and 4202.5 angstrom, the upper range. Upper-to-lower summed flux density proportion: 0.95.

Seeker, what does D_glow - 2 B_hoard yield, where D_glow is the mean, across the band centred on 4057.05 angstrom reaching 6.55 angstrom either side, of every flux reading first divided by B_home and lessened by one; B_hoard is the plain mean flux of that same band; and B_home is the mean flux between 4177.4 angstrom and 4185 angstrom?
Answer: -16.4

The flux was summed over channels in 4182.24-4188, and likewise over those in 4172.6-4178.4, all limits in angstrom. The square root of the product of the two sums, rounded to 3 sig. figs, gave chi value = 48.7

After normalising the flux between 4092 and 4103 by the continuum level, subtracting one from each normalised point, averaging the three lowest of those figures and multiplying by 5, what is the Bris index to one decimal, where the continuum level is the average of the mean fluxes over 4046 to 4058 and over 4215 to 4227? -1.1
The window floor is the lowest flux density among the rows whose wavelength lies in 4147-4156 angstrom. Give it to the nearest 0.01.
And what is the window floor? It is 7.76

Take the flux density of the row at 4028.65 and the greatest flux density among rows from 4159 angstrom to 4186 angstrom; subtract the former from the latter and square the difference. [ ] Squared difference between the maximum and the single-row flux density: 0.12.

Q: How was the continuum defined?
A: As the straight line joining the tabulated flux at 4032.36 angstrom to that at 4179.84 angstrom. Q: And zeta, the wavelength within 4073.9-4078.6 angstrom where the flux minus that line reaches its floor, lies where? 4078.11 angstrom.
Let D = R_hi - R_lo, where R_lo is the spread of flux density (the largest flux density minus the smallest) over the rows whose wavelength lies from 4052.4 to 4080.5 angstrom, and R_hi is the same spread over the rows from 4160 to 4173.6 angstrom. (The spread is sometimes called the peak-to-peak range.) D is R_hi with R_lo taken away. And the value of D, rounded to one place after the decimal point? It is -0.3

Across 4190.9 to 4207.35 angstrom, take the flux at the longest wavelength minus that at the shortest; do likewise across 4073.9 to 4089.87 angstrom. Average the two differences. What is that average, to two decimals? -0.26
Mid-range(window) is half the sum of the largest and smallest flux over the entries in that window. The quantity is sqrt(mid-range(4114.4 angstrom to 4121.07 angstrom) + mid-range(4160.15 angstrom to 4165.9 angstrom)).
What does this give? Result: 4.06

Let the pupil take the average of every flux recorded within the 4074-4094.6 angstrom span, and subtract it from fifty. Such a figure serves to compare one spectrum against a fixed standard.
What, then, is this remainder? 41.96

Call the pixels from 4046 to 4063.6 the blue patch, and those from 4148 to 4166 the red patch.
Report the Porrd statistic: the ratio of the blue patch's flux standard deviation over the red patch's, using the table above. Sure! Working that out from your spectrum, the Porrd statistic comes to 1.06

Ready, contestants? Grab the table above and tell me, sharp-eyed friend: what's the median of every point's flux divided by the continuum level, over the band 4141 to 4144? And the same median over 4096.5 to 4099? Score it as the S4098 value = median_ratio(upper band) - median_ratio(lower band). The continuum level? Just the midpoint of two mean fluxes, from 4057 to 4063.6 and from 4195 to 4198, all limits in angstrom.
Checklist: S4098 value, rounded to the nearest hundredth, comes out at 0.20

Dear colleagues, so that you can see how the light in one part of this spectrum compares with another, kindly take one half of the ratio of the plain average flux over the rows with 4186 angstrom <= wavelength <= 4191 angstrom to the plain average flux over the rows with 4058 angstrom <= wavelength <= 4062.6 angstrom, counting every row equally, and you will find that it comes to 0.522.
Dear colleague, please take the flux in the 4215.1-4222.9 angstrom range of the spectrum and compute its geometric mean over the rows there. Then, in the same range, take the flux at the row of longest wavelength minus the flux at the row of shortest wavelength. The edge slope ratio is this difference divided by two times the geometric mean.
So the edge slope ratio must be -0.013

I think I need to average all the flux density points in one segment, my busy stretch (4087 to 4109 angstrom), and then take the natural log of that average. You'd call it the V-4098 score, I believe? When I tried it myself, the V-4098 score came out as 1.97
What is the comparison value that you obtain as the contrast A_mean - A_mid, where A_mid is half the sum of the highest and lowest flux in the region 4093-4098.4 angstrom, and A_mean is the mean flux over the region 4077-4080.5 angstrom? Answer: 1.0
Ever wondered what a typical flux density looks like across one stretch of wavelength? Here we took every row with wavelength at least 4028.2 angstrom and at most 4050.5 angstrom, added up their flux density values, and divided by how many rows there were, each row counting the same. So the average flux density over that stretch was 8.35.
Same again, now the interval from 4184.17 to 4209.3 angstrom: 8.20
